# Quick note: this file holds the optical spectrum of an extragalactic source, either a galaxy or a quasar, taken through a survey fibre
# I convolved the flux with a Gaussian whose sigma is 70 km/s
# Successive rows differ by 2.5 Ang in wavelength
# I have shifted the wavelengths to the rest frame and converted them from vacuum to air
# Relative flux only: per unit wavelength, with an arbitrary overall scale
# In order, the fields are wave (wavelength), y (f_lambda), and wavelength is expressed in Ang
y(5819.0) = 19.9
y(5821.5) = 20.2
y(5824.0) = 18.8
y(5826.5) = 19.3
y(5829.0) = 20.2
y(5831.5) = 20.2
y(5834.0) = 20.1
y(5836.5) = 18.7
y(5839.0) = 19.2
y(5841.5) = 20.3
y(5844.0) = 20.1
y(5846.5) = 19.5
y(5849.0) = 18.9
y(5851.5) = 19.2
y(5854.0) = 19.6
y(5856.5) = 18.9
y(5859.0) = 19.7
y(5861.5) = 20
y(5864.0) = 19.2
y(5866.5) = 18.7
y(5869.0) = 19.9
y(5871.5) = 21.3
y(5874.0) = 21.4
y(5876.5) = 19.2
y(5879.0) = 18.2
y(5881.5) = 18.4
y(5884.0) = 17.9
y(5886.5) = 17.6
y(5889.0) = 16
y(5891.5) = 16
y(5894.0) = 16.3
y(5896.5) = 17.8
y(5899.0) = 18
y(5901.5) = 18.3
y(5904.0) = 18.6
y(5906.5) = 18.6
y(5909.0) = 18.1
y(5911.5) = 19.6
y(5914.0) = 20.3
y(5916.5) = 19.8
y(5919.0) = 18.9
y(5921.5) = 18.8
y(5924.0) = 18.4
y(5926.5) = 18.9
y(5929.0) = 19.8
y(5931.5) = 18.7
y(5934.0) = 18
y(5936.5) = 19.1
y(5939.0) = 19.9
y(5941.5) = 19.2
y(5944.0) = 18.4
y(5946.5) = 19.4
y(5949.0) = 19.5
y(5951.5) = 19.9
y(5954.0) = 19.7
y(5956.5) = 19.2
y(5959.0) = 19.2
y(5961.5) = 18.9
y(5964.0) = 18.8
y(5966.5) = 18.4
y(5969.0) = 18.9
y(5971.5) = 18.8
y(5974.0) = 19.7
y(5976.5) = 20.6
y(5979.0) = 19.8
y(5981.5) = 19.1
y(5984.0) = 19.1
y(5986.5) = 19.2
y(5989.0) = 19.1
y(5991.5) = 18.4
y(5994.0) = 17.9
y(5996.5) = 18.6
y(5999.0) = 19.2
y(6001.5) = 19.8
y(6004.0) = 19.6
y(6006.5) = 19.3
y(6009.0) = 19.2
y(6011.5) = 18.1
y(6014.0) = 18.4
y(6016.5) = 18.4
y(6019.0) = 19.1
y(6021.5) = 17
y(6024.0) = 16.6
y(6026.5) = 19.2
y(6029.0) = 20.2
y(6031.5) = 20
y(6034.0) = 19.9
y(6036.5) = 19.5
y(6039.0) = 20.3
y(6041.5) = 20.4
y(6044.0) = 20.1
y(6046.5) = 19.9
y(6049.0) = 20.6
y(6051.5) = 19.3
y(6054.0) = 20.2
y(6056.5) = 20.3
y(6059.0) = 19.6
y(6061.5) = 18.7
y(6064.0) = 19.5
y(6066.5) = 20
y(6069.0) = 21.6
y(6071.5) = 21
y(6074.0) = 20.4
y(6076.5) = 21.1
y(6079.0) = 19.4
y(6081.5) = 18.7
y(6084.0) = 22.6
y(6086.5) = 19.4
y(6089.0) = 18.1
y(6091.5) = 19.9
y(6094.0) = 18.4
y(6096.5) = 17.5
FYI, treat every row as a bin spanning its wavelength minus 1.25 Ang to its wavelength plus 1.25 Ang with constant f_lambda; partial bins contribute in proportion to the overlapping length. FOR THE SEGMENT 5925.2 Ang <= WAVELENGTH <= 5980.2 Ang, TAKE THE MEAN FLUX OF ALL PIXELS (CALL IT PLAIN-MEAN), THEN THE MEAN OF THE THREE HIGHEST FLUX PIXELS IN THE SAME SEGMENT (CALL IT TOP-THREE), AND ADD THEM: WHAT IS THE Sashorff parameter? 39.4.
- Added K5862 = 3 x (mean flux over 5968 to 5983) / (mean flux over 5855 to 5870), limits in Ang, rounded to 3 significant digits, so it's 3.01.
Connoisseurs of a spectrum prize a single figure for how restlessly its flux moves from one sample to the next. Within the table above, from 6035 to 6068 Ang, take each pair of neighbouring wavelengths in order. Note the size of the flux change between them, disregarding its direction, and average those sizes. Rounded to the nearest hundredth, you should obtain 0.61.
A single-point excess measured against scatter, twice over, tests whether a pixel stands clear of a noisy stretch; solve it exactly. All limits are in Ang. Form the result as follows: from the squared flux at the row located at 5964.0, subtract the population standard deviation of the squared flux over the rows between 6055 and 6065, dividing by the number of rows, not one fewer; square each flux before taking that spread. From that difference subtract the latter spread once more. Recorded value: 309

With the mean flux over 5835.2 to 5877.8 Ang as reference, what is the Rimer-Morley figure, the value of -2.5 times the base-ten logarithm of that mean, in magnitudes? -3.23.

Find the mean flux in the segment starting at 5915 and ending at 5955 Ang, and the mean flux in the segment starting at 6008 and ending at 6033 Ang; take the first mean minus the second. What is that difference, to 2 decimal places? 0.53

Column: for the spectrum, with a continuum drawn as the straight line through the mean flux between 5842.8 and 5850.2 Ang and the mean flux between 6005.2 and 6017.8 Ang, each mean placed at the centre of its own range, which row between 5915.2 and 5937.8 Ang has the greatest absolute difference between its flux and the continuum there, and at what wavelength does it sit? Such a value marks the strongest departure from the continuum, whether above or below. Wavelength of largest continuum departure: 5934.0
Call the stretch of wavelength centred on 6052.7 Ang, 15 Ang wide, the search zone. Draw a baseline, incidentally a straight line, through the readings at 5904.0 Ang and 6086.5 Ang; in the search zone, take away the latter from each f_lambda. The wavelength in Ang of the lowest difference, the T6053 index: 6051.5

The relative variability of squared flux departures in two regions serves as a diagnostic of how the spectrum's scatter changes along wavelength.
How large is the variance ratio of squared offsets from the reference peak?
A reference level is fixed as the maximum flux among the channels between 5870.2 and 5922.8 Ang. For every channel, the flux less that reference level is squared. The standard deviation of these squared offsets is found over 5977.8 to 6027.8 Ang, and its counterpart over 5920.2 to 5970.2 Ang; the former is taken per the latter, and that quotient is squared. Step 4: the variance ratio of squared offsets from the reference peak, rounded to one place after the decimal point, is 4.4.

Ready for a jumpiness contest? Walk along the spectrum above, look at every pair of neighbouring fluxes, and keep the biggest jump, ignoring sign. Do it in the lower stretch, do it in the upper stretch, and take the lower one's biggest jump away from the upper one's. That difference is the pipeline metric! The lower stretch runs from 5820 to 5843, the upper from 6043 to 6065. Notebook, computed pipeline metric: -0.1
